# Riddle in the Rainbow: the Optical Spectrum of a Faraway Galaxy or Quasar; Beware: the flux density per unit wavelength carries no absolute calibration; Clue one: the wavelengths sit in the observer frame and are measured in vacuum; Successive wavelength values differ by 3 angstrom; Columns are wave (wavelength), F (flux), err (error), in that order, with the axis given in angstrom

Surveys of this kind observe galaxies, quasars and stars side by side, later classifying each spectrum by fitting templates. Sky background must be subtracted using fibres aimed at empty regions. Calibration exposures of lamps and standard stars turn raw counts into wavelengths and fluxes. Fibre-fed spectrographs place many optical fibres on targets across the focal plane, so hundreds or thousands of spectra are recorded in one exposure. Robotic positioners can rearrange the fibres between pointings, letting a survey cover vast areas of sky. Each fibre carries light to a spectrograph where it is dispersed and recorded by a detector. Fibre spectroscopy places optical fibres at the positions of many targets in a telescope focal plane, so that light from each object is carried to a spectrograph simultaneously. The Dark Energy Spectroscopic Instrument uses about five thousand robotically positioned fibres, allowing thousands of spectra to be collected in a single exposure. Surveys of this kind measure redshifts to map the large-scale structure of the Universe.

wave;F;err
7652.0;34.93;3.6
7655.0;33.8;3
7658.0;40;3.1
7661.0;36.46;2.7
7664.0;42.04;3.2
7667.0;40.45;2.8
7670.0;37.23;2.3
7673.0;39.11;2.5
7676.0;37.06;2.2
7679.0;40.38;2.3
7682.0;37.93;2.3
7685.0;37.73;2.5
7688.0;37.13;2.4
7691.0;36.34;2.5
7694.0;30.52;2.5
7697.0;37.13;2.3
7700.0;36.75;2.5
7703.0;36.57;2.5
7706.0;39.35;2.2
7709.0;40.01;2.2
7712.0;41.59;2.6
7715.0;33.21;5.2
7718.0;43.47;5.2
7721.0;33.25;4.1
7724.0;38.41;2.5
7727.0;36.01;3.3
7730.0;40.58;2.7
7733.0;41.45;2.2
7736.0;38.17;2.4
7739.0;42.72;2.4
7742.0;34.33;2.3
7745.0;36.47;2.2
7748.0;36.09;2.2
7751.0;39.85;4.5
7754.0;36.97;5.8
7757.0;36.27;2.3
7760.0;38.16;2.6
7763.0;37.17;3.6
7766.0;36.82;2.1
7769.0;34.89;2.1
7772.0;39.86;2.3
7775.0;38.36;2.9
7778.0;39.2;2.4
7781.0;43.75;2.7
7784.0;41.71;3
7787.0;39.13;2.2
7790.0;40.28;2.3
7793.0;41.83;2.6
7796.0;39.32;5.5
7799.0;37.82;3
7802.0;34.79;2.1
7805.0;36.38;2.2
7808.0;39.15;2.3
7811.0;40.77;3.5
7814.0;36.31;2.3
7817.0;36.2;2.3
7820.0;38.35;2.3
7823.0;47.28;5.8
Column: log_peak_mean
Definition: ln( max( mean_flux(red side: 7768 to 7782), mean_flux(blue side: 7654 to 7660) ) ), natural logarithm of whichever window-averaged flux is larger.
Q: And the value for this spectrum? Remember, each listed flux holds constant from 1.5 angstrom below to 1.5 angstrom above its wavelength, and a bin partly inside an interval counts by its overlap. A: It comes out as 3.67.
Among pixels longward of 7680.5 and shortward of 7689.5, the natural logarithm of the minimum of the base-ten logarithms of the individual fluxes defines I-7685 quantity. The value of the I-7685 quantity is 0.451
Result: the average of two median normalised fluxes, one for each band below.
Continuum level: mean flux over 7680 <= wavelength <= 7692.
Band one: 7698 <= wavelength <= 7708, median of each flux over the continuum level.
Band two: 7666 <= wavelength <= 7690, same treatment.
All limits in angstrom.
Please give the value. 1.00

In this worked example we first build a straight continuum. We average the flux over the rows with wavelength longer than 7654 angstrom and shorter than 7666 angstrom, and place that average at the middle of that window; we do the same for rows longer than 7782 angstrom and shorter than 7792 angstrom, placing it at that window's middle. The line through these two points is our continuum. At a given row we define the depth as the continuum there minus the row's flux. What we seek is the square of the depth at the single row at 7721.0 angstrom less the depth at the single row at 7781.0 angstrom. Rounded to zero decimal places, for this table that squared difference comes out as 89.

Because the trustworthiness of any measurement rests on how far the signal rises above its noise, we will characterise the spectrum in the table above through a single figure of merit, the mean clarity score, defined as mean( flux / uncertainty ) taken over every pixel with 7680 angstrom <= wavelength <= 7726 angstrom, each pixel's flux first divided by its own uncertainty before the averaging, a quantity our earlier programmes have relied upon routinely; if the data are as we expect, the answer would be 14.0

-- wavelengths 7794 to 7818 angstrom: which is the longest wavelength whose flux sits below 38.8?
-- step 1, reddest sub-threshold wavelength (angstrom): 7817.0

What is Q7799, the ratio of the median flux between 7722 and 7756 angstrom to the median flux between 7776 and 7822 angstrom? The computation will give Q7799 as 0.97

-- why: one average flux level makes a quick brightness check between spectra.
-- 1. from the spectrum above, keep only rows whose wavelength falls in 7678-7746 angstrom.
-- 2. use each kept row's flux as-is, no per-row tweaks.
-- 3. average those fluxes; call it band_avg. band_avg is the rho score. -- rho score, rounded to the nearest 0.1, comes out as 37.8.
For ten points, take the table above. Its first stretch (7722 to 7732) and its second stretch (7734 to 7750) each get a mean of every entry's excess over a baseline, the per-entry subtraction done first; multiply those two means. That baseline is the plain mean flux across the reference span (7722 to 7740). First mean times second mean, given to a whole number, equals 2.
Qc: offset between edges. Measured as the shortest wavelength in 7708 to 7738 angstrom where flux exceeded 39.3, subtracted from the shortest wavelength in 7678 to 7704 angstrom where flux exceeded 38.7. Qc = -30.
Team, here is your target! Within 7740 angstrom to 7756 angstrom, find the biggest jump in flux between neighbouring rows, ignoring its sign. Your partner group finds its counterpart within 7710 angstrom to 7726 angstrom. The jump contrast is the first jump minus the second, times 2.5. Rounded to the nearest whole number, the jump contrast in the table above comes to -16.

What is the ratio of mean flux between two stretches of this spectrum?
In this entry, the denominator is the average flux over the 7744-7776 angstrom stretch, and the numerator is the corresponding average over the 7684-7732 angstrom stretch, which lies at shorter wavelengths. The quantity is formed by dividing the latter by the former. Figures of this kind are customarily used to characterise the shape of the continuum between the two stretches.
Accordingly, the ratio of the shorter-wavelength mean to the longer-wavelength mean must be 1.00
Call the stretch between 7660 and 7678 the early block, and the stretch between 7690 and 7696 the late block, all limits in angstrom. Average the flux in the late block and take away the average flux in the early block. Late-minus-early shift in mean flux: -5.3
